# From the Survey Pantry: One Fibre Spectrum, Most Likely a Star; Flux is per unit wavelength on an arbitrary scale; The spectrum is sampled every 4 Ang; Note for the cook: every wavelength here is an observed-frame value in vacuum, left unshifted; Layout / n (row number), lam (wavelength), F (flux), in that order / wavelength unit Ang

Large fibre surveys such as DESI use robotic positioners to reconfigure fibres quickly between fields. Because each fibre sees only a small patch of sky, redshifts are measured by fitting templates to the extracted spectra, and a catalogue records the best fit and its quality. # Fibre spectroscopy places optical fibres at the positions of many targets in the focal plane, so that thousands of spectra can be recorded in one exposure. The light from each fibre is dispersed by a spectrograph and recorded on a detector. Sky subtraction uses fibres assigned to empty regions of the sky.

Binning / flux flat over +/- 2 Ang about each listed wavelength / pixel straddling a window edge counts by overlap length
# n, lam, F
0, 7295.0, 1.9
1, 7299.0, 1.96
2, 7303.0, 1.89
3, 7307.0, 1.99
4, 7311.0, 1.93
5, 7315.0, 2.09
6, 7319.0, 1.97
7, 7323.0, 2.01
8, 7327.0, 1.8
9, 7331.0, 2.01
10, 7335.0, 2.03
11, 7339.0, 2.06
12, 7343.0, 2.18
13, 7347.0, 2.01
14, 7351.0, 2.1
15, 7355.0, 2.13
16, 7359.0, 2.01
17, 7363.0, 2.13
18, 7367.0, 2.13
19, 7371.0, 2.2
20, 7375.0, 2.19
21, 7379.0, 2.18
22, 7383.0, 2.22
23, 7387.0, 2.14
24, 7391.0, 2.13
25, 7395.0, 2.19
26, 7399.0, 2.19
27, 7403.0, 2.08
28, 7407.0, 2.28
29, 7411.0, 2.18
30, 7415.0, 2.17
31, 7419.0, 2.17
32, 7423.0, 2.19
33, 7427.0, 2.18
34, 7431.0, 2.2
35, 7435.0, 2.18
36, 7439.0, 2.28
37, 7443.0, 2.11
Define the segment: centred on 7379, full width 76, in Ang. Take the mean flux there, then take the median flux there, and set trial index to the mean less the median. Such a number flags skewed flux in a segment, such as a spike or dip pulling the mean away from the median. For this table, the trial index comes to -0.021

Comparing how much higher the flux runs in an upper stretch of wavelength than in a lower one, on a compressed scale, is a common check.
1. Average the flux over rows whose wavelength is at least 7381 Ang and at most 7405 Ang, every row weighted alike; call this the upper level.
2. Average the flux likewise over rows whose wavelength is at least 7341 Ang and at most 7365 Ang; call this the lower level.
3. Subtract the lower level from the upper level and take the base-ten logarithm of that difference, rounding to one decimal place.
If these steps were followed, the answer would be -1.2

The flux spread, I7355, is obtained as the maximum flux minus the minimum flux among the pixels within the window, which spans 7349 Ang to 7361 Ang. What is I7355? 0.12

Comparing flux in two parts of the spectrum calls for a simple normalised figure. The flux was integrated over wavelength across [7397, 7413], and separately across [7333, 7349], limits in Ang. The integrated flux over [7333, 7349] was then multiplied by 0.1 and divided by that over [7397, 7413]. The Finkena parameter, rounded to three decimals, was 0.095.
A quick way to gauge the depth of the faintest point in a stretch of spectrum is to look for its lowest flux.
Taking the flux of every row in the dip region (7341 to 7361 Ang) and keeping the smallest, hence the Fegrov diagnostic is 2.01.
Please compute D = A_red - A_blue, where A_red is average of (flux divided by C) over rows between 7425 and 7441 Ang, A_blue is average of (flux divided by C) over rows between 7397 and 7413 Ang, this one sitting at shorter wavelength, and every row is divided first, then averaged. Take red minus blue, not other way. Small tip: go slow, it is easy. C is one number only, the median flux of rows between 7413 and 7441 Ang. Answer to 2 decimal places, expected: 0.01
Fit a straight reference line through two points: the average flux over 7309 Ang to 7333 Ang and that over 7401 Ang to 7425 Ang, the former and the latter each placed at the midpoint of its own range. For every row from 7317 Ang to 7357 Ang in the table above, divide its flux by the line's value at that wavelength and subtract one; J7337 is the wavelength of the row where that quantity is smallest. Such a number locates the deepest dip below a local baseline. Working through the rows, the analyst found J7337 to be 7327.0 Ang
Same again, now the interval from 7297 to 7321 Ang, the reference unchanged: 7303.0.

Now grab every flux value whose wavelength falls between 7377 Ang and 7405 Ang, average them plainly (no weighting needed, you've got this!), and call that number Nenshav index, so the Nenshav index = 2.16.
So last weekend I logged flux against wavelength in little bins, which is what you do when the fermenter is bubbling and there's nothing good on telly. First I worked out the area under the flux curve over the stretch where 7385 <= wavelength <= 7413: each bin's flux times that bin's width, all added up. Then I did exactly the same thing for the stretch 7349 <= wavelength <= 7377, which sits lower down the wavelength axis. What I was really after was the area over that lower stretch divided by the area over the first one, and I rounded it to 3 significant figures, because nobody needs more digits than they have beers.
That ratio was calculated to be 0.980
